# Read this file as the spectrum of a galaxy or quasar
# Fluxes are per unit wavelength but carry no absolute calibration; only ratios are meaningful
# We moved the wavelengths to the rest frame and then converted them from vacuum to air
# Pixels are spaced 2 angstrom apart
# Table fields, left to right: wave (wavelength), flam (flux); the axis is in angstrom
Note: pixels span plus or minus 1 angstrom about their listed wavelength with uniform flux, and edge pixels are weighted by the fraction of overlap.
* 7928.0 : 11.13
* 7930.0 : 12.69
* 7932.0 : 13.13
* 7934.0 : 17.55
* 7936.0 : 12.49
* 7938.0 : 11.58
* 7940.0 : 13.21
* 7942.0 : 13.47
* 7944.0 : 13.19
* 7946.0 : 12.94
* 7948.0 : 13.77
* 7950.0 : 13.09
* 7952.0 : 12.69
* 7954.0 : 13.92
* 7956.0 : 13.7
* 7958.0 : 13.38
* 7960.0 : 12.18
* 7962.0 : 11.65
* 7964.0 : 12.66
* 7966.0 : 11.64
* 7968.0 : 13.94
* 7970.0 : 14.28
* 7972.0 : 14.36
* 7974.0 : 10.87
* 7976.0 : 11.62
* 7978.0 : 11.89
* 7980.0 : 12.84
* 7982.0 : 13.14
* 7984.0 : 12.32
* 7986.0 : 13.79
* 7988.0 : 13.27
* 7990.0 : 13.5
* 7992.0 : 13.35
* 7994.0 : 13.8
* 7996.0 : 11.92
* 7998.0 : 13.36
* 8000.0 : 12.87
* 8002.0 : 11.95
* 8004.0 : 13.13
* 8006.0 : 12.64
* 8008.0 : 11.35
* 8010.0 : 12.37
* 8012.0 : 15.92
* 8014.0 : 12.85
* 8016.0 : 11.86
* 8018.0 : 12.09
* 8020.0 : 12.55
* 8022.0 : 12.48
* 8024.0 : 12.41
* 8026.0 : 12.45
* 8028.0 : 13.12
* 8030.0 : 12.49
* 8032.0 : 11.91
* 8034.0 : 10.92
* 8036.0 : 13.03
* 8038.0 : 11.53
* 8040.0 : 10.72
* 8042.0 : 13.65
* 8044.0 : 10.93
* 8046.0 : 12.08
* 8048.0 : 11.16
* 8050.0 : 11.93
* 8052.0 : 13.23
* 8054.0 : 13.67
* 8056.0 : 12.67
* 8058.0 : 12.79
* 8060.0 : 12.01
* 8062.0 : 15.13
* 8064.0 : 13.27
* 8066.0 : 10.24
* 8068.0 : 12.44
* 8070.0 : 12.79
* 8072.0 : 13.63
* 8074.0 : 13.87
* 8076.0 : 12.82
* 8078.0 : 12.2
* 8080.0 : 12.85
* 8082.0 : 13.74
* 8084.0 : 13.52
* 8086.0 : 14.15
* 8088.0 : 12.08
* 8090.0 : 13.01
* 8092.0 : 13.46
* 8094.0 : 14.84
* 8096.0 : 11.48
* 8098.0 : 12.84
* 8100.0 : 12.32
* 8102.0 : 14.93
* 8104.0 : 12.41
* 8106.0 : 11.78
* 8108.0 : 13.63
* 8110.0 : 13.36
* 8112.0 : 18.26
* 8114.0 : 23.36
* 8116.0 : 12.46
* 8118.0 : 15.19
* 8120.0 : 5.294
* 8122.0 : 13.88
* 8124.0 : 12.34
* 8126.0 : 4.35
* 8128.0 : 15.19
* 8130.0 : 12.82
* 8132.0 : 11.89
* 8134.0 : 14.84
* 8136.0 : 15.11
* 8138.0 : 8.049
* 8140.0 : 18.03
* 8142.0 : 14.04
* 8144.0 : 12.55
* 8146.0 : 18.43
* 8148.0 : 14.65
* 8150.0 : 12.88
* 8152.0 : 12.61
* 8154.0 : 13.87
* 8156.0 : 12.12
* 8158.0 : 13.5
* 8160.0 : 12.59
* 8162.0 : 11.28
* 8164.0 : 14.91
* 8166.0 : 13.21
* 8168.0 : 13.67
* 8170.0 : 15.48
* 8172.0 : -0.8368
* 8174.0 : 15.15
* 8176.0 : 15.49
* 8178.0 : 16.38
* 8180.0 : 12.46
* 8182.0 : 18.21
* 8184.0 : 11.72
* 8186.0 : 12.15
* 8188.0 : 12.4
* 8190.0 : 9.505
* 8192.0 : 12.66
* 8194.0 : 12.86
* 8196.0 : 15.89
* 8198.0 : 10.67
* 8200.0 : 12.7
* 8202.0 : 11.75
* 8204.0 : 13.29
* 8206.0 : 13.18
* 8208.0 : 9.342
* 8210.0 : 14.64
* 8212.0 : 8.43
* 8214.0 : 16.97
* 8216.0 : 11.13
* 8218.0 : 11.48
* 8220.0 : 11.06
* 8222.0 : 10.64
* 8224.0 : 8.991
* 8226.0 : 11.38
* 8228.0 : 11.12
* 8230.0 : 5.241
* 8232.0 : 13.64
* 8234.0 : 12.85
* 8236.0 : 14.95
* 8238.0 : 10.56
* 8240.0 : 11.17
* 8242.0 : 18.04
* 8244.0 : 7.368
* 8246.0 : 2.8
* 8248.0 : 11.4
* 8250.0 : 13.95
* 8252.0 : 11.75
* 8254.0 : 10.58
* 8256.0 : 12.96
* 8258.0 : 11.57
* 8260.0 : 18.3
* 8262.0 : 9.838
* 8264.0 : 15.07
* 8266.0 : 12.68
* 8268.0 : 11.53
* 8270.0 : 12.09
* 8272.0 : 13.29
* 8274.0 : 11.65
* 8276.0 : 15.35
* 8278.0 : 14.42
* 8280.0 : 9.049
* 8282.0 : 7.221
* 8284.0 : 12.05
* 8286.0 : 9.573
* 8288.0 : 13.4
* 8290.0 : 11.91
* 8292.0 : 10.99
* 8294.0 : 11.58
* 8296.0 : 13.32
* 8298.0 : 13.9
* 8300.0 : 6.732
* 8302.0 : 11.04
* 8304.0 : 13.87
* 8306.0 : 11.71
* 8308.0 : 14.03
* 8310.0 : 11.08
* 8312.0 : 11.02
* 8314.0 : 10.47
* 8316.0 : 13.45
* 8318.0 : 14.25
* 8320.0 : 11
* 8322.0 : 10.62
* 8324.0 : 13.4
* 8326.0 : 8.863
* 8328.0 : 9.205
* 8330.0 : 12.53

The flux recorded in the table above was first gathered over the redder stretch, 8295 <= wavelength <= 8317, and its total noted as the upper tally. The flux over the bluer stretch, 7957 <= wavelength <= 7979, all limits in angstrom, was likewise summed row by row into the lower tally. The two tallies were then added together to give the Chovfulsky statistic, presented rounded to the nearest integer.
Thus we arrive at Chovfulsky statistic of 269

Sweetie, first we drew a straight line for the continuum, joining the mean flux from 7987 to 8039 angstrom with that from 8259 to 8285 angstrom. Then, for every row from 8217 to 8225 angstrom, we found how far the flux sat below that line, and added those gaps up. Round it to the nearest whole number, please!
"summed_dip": 8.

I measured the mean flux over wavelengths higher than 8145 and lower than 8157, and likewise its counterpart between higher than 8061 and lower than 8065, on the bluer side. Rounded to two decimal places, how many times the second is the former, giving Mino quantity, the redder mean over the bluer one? 0.99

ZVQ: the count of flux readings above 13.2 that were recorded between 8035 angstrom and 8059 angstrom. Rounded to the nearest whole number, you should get 3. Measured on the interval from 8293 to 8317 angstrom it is 5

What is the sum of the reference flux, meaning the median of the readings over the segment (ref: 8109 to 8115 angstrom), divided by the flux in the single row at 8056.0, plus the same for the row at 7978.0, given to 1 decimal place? 3.0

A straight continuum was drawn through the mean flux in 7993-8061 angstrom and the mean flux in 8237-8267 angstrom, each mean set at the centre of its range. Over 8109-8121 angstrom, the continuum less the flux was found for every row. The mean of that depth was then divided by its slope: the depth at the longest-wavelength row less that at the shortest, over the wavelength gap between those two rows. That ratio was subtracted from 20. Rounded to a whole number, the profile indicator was 23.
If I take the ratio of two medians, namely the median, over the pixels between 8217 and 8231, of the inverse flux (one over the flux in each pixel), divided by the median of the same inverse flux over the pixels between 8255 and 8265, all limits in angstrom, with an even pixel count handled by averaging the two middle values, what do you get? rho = 1.17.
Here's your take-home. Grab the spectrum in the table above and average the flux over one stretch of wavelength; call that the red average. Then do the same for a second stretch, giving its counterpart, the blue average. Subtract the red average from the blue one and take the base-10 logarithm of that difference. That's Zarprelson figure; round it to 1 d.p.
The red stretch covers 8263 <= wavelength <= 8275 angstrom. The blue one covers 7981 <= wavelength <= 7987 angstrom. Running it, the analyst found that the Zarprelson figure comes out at -0.4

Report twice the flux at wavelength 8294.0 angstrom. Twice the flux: 23.2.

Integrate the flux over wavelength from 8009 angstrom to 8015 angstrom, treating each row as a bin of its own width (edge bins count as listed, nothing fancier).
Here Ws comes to 82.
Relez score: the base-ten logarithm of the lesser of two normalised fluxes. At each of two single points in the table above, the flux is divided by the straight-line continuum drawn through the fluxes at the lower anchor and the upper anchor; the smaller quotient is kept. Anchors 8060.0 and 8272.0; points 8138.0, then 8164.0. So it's -0.19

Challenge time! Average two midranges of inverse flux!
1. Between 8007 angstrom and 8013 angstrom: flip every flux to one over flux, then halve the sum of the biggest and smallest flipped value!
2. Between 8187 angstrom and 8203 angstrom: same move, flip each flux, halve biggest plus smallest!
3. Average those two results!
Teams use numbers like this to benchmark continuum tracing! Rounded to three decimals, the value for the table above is 0.080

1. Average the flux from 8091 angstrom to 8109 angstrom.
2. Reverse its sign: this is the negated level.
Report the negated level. -13.1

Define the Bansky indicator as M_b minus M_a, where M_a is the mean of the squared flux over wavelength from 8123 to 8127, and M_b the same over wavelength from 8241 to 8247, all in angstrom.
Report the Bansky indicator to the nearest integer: 44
